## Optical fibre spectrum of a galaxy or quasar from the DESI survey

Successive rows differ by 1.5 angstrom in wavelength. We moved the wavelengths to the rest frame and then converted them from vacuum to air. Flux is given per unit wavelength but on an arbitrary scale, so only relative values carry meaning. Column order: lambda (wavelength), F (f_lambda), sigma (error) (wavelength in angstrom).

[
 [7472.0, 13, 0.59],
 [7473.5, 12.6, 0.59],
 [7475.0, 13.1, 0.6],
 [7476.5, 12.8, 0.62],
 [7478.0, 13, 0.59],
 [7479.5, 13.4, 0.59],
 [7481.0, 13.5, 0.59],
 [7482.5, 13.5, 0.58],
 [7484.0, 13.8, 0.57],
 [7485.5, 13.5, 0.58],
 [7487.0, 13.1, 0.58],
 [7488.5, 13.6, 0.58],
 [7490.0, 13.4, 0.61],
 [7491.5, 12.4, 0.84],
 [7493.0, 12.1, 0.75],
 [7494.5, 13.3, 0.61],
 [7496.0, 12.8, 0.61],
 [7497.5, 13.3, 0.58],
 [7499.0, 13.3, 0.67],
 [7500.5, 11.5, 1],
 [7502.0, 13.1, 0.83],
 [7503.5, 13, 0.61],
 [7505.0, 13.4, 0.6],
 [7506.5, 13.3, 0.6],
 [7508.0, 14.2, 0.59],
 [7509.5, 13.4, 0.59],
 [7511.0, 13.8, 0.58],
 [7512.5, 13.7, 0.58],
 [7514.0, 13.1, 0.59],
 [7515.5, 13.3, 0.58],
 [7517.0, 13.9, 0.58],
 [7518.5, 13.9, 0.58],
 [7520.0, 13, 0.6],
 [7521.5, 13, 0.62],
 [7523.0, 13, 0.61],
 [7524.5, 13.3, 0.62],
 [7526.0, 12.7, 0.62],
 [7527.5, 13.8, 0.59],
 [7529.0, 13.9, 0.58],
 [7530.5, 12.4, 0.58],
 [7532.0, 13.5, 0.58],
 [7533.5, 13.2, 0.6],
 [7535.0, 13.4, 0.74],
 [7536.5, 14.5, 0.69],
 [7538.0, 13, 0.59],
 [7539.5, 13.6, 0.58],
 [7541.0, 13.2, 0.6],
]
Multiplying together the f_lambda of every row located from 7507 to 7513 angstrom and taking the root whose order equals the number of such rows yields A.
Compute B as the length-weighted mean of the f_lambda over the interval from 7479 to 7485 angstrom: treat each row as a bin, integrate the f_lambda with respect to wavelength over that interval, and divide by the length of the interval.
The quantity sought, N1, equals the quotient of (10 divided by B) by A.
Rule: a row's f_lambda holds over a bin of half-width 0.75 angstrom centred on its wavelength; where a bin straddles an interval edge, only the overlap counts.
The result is 0.0536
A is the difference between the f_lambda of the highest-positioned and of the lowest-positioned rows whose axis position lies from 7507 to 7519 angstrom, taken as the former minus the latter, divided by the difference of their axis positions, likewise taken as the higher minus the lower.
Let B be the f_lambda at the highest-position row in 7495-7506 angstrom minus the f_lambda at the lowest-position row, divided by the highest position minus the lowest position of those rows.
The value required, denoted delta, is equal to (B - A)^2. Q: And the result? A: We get 0.009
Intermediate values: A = -0.03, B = 0.07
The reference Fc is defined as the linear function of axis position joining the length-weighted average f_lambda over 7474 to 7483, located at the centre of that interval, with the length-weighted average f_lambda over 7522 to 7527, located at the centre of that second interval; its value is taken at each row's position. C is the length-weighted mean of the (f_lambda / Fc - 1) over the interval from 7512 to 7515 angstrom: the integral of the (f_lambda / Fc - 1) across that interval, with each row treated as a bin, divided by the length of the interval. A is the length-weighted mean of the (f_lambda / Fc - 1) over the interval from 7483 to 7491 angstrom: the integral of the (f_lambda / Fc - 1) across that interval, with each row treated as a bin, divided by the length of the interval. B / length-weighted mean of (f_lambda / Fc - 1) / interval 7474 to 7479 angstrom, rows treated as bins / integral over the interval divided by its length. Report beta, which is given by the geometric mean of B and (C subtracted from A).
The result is 0.003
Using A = 0.022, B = -0.0173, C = 0.02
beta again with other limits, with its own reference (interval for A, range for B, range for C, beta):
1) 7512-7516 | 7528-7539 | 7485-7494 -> 0.032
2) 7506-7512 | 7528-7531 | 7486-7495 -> 0.033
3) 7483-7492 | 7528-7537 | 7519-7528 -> 0.014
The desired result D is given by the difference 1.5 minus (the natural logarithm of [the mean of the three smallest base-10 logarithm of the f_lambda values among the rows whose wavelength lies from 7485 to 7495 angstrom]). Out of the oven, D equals 1.407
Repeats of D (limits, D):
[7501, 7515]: 1.390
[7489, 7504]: 1.424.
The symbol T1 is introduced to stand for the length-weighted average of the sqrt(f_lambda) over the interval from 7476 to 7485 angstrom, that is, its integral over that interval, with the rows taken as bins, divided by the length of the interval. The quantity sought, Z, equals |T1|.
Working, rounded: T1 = 3.65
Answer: 3.65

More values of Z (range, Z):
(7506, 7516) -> 3.68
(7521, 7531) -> 3.63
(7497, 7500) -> 3.63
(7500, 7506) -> 3.58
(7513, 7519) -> 3.68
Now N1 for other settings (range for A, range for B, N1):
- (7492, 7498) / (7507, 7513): 0.0565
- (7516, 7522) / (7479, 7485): 0.0549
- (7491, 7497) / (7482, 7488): 0.0587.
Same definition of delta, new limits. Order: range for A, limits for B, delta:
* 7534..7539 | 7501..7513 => 0.036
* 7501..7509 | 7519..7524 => 0.034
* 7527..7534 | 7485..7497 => 0.001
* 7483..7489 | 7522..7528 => 0.049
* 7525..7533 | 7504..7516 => 0.020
